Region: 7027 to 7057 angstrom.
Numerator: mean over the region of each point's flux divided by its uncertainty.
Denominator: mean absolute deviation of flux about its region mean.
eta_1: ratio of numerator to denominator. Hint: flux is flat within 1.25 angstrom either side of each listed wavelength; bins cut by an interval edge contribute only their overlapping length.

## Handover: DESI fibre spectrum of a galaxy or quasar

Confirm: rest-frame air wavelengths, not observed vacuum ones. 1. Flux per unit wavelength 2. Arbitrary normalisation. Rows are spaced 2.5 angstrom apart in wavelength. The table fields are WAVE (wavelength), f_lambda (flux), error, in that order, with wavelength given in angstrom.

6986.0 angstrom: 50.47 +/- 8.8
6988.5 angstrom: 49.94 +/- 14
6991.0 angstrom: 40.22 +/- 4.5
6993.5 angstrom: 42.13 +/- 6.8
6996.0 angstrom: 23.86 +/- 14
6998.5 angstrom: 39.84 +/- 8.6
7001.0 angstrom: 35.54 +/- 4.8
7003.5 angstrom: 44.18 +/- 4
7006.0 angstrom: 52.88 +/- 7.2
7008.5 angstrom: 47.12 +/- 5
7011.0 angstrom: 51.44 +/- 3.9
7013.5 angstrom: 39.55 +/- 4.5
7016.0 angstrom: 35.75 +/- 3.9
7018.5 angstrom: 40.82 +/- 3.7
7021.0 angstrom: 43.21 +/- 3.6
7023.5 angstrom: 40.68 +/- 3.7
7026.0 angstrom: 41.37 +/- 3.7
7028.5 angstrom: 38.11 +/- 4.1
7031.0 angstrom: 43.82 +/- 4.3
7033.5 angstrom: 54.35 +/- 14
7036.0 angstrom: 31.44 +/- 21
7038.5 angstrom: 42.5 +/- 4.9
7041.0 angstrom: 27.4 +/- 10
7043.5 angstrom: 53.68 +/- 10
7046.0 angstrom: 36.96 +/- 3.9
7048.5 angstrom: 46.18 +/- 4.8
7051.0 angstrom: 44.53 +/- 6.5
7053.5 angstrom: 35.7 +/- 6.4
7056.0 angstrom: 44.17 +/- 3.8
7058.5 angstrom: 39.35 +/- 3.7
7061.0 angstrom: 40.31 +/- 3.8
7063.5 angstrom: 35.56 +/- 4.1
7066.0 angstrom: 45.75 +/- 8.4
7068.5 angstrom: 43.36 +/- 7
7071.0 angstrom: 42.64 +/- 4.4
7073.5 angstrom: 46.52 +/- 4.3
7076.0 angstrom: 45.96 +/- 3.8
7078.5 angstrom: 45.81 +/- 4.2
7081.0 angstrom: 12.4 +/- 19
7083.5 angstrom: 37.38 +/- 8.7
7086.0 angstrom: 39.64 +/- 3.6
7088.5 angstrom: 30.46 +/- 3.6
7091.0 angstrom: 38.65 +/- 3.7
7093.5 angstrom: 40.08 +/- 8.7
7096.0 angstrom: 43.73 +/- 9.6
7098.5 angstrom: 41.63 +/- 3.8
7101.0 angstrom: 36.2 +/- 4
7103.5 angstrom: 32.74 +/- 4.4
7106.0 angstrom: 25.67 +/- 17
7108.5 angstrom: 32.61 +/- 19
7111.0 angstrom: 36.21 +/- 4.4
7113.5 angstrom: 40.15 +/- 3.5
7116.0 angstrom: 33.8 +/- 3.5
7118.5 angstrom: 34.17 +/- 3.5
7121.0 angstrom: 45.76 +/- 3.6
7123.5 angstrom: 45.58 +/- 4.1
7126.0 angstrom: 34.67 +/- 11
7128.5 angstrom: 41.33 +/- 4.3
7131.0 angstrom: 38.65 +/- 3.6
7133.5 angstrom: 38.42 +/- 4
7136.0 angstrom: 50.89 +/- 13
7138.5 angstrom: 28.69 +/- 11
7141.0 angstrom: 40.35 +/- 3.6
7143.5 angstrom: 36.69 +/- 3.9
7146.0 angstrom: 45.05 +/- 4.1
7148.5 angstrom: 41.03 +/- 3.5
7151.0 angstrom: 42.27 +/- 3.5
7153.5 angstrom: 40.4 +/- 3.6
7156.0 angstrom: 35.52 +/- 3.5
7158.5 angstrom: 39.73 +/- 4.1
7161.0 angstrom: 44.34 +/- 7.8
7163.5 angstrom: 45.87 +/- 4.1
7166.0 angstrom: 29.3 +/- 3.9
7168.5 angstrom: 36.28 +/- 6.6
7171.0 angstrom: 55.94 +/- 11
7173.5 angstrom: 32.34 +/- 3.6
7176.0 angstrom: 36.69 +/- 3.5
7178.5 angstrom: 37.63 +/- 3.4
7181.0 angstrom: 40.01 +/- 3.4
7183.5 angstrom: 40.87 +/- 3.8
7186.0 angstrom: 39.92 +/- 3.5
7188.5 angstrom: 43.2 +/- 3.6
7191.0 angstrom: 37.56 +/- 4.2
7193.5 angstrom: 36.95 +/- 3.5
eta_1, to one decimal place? 1.1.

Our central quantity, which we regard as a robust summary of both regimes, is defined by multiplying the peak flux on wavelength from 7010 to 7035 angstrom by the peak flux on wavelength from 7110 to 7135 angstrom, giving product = 2487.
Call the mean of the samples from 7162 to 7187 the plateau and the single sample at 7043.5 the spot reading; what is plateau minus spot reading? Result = -14.2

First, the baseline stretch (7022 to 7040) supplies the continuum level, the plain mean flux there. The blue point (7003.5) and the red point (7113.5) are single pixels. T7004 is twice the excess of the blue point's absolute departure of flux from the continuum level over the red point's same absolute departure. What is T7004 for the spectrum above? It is 2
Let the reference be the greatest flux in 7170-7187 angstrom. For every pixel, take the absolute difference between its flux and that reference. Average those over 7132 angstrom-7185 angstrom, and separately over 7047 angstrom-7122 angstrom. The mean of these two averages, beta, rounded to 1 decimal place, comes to 16.7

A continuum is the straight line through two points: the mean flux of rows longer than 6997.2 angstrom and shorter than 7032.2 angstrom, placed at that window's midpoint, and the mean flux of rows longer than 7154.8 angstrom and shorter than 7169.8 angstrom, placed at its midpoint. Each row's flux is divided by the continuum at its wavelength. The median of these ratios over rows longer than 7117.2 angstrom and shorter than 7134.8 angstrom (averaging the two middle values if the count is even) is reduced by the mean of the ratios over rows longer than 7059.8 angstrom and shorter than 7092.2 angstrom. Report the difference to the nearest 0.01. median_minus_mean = 0.03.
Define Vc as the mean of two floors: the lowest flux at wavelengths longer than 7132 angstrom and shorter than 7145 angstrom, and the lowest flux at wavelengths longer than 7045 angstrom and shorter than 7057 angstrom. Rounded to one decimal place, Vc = 32.2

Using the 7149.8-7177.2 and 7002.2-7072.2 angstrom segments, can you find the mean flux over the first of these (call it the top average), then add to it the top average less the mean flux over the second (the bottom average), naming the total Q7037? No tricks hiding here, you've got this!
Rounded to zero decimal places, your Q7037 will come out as 38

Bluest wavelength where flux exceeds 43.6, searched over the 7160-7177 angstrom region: 7161.0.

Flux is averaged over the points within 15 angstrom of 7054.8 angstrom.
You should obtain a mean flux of 41.1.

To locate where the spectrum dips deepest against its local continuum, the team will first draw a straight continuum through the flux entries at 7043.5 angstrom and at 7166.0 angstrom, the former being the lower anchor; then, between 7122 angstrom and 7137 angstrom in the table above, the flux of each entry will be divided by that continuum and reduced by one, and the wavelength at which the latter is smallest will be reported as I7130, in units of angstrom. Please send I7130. 7126.0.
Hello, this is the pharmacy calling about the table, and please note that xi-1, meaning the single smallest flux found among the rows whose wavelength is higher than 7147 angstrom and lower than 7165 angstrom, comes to 35.52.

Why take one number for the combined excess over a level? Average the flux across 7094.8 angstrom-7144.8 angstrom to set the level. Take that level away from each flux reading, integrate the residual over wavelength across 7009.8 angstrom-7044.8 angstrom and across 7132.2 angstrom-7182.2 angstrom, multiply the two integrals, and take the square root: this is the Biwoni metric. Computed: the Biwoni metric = 115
